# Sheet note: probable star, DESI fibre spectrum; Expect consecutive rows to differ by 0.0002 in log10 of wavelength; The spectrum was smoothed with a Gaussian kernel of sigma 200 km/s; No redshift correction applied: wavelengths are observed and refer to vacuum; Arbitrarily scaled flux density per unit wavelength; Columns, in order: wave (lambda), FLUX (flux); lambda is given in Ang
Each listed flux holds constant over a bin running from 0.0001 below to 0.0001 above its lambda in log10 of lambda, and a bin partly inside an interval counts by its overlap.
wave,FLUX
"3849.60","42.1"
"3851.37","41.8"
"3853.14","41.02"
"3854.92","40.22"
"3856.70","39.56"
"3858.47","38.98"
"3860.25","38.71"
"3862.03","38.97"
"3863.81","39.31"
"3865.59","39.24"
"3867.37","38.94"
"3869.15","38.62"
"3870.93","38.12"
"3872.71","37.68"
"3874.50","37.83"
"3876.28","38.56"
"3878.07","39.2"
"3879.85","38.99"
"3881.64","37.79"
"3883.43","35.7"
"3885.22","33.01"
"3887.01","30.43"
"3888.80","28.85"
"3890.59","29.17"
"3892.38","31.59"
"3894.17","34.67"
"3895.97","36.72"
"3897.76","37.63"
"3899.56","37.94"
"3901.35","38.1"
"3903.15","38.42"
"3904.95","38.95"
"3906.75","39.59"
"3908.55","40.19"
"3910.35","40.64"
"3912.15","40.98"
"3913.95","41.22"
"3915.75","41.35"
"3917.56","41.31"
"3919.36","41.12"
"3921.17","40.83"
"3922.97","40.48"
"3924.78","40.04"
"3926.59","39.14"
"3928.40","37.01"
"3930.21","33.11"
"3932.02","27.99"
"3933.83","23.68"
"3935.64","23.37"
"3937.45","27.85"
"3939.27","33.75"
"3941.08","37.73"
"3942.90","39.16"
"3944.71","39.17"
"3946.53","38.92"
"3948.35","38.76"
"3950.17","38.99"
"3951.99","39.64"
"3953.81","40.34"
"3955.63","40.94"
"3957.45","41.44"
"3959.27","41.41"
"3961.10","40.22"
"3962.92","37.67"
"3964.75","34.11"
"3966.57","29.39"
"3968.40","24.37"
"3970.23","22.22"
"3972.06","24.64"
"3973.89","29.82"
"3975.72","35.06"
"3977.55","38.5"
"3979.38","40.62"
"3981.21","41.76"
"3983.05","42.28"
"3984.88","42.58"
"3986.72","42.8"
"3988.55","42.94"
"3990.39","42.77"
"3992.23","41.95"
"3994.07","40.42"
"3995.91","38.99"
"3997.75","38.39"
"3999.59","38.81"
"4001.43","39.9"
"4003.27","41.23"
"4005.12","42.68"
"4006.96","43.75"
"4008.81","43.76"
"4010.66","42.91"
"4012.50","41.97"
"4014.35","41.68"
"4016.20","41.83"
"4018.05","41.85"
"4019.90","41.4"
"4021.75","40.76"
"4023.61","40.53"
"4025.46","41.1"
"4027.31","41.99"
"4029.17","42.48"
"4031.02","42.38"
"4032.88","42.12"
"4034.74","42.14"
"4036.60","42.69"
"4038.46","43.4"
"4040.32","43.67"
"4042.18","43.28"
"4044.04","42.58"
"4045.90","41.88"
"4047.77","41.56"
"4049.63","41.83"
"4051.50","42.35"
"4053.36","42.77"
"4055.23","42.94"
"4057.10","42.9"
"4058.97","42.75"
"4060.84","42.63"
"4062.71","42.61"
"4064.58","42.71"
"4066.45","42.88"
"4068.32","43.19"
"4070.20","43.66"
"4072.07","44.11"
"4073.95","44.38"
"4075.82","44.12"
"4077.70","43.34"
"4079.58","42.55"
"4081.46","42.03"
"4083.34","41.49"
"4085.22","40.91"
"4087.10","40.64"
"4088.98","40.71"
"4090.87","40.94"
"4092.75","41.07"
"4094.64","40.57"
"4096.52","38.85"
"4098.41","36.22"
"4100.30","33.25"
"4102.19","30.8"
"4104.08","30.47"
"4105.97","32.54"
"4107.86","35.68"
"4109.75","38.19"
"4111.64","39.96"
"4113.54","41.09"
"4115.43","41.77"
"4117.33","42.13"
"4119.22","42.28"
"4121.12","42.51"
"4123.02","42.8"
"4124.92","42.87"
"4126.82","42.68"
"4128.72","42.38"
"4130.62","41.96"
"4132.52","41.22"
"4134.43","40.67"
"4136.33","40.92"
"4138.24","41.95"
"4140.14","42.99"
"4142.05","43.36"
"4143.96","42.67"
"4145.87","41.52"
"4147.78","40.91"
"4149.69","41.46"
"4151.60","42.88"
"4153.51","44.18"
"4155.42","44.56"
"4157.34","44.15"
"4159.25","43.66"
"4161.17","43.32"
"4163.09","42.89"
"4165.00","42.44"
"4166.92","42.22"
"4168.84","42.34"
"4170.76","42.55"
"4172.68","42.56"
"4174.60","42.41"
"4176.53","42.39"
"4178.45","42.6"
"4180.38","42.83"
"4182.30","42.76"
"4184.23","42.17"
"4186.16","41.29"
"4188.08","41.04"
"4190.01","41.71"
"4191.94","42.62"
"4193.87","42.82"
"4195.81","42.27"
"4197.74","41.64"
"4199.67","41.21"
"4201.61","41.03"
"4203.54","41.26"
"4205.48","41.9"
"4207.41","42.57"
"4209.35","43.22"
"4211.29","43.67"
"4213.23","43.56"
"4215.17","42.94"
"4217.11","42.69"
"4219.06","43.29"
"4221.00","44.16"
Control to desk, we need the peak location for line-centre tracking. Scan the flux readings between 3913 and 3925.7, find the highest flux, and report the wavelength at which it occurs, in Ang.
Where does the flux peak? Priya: 3915.75 Ang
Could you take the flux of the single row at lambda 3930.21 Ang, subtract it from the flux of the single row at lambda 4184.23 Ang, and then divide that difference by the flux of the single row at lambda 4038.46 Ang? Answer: 0.21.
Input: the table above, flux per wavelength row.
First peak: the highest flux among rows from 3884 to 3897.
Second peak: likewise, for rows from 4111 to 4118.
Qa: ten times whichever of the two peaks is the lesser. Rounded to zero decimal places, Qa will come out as 367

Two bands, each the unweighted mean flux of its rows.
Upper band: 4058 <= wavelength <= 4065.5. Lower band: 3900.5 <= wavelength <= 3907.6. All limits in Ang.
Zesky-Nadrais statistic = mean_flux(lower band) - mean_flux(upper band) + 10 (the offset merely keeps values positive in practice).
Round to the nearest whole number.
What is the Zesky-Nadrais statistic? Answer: 6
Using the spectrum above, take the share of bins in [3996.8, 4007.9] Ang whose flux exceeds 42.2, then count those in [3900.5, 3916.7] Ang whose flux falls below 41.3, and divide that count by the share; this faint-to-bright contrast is 24.0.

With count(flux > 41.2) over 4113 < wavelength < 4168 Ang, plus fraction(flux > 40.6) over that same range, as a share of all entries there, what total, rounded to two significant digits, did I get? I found 26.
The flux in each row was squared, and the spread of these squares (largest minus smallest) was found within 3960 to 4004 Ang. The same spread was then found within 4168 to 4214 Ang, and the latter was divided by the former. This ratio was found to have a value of 0.2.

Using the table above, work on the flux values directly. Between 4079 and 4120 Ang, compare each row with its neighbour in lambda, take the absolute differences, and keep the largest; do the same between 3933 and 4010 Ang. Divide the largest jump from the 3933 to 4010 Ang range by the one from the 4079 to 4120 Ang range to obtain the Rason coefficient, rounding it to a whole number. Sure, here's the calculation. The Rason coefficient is 2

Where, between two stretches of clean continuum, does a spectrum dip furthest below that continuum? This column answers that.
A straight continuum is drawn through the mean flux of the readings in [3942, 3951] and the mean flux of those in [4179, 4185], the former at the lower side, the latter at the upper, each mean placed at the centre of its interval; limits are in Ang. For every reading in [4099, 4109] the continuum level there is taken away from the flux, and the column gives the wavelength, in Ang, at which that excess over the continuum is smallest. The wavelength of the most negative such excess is 4104.08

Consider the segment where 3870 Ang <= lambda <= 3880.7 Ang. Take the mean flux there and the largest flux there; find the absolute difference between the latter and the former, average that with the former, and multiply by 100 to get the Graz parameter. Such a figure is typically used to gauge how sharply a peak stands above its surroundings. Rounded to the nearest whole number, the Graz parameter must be 1960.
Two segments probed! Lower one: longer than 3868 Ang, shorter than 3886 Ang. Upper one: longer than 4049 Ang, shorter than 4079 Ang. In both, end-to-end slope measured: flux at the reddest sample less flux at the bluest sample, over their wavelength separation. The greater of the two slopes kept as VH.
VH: 0.05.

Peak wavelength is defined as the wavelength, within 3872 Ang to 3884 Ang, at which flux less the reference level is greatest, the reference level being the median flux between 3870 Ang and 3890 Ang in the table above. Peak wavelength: 3878.07 Ang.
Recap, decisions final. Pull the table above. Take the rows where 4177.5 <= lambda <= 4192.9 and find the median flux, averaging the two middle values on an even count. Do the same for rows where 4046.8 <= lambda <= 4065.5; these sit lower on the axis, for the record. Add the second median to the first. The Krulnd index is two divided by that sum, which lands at 0.0235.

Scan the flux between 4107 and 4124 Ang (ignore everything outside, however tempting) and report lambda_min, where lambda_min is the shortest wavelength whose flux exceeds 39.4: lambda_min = 4111.64 Ang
